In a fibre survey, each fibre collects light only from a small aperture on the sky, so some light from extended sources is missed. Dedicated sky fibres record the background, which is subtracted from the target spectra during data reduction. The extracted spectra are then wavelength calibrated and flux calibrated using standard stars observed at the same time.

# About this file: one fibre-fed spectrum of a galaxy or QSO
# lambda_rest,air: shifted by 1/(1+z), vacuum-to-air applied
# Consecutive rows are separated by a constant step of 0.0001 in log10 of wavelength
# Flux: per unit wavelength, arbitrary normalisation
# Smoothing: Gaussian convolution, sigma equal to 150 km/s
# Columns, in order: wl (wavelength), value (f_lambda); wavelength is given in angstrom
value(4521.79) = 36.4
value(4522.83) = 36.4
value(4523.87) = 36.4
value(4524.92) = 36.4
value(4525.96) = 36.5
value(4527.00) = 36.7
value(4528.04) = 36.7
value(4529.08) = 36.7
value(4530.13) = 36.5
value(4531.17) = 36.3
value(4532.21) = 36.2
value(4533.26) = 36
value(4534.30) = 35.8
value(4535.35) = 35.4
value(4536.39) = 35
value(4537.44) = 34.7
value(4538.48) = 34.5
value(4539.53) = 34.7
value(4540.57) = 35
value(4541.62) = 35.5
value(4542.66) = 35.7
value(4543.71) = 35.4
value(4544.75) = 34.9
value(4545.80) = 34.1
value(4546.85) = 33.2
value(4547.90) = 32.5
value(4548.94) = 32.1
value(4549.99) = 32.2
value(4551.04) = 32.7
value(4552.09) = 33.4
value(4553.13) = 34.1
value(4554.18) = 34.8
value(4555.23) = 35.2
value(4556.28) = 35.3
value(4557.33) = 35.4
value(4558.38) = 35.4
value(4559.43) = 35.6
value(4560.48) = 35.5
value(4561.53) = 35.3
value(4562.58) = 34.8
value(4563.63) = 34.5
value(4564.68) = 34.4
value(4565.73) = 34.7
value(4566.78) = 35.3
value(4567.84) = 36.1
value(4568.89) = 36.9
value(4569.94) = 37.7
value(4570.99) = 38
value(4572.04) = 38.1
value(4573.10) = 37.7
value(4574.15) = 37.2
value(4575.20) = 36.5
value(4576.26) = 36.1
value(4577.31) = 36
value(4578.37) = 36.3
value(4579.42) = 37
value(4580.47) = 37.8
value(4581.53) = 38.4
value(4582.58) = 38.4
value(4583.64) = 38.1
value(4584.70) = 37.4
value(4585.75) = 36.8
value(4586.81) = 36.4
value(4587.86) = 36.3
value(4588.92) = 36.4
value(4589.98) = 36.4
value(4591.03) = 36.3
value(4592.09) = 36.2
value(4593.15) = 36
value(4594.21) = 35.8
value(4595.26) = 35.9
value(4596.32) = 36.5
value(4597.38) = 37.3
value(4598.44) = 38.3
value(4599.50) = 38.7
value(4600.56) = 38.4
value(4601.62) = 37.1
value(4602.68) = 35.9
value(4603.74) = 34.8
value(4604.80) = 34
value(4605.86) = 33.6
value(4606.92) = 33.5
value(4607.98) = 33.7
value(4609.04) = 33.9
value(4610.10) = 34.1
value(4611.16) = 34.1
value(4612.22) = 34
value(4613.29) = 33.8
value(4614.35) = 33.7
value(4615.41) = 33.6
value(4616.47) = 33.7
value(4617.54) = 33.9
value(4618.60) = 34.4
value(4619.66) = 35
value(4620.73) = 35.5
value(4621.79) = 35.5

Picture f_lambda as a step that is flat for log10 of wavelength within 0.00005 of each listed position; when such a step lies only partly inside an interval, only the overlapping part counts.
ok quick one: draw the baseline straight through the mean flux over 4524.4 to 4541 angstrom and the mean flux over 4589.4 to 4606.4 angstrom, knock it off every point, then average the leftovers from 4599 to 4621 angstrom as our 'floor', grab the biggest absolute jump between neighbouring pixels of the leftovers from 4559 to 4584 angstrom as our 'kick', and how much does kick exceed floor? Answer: 2.5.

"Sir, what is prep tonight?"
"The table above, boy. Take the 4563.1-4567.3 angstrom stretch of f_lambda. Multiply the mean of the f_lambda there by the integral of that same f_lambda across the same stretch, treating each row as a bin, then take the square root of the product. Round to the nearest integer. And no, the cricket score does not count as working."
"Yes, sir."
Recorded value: 71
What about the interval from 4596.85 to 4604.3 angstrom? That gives 101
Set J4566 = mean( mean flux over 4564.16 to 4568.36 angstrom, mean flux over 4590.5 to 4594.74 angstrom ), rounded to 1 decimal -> 35.6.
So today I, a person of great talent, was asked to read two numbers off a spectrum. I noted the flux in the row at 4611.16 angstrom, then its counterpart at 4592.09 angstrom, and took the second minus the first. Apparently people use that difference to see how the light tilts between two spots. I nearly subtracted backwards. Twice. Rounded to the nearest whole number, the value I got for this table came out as 2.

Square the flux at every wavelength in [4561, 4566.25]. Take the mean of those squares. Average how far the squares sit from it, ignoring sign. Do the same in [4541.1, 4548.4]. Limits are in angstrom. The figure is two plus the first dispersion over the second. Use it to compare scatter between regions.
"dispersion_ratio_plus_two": 2.2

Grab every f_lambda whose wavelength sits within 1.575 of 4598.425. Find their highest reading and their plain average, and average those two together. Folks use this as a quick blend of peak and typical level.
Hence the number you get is 38.4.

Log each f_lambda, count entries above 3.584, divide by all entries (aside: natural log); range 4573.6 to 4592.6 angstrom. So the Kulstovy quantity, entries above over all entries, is 0.94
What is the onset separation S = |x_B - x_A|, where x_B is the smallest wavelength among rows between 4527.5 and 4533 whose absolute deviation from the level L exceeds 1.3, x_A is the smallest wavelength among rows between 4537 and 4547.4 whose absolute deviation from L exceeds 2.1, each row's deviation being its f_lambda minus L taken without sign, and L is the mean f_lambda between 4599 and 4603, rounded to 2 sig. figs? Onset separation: 5.2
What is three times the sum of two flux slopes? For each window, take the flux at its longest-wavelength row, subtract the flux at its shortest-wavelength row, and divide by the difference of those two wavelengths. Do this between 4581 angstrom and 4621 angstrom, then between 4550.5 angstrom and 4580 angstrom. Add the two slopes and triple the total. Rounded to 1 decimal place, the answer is 0.2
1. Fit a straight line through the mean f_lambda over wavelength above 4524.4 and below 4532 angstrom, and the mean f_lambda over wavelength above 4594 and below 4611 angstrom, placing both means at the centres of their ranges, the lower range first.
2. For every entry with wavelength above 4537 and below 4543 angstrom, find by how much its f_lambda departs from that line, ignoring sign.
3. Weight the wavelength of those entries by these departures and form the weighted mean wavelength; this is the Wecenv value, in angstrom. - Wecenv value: 4539.5 angstrom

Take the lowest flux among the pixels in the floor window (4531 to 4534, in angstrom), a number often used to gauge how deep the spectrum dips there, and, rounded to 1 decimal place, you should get 36.0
